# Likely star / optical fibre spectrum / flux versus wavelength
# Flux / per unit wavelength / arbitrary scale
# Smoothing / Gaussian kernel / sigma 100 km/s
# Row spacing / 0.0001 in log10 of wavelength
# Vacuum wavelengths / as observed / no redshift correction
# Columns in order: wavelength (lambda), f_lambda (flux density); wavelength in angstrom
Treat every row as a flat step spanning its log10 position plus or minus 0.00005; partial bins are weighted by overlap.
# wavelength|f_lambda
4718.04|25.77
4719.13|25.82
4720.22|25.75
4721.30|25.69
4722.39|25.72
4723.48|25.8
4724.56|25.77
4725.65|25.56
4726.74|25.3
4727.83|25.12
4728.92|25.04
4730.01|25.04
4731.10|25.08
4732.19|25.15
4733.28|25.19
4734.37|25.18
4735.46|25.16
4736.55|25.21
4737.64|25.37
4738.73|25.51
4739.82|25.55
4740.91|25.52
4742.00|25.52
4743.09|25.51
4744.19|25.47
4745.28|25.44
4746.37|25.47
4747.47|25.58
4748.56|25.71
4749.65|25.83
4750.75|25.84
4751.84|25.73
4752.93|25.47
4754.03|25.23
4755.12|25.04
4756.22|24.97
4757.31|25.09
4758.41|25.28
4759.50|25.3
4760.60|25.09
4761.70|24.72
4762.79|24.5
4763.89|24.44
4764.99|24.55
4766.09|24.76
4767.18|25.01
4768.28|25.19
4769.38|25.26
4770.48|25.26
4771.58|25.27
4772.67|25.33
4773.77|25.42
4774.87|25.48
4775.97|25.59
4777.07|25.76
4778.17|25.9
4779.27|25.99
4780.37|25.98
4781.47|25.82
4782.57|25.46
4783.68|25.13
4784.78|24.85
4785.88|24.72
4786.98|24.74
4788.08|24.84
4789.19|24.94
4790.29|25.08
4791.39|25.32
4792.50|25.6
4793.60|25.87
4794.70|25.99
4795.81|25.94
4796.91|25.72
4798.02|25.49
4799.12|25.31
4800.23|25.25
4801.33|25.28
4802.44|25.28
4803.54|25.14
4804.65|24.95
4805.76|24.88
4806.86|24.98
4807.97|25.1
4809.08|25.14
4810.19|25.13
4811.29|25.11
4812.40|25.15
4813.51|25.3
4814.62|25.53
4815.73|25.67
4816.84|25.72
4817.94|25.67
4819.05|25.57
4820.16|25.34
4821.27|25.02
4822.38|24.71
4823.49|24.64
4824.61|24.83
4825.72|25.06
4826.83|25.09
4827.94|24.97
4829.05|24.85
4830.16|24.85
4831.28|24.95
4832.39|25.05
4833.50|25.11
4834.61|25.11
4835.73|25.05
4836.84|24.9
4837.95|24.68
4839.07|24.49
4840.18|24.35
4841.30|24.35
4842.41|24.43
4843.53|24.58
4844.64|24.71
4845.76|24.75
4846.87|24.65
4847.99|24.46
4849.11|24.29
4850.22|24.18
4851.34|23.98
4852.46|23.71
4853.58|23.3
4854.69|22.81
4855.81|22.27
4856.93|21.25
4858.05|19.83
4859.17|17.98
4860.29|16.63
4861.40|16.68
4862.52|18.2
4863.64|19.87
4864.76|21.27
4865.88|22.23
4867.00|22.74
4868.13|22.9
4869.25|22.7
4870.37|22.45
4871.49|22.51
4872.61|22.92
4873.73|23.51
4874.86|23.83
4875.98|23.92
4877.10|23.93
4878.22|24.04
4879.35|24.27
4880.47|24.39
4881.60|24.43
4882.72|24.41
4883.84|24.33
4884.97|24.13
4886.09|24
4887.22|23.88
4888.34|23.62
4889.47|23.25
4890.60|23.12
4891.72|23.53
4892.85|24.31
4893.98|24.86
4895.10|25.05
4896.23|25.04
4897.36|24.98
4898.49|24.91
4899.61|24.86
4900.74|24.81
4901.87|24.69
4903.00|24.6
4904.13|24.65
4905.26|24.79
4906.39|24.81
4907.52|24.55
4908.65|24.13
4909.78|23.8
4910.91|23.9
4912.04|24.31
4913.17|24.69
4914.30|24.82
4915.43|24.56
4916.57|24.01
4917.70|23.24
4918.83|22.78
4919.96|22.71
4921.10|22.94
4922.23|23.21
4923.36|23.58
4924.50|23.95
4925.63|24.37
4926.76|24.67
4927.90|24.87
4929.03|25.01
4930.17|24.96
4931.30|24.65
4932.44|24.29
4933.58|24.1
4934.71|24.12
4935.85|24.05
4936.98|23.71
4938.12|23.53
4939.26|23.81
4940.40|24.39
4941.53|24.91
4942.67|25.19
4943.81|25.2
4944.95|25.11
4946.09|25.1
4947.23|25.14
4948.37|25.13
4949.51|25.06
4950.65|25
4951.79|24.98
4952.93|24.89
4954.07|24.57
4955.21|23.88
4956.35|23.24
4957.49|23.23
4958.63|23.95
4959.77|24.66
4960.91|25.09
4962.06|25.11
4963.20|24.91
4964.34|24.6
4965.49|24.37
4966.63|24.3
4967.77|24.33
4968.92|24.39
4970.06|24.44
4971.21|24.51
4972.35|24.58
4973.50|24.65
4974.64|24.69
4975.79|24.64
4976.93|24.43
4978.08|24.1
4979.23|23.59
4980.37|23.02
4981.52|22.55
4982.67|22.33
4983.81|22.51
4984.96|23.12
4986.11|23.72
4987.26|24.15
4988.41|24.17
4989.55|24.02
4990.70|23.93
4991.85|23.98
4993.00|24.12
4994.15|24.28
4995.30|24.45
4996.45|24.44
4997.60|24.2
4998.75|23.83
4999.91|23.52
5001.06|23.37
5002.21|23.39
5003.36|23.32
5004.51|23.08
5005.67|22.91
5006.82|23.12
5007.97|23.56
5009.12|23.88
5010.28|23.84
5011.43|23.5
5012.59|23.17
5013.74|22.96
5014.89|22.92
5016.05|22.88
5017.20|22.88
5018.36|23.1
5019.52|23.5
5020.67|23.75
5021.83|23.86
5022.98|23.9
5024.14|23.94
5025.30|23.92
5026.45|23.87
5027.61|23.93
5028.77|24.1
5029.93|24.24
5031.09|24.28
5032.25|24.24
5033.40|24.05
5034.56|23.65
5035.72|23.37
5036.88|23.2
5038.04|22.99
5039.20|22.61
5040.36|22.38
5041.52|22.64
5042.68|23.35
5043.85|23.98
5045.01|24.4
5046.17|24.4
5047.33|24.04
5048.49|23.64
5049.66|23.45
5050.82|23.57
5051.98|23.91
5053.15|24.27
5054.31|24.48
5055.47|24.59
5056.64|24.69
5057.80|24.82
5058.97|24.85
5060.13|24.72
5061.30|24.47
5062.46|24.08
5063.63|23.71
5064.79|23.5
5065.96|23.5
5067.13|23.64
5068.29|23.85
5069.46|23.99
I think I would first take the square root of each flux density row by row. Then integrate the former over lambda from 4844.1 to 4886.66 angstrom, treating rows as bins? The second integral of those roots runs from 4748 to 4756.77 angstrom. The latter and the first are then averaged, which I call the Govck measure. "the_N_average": 123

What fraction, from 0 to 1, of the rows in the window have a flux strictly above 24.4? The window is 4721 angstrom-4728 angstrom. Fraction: 1.00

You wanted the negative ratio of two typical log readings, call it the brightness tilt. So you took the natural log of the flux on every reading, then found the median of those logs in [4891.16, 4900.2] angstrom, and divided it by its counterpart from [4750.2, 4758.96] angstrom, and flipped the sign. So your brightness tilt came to -1.00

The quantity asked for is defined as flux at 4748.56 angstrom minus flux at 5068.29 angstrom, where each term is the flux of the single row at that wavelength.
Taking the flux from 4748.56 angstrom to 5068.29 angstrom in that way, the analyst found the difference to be 1.9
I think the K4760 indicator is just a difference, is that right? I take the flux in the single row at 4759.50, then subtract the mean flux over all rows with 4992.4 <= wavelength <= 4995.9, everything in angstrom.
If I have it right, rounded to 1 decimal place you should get 1.0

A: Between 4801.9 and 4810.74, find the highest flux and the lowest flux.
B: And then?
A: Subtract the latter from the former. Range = 0.40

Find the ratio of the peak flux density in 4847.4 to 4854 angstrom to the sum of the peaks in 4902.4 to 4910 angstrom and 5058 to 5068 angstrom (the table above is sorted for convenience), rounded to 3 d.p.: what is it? 0.493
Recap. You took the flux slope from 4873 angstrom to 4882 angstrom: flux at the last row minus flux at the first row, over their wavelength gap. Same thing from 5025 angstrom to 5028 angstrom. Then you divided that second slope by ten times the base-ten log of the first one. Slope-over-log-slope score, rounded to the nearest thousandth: 0.000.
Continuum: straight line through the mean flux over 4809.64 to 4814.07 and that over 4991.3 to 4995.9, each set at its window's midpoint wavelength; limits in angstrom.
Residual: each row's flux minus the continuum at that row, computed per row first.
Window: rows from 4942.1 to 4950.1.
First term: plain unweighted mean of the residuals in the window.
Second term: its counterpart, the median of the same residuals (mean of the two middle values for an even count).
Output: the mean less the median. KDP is -0.01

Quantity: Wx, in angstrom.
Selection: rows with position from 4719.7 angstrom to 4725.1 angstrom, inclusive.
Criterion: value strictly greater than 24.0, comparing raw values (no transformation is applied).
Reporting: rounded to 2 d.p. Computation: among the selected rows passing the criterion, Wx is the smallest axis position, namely 4720.22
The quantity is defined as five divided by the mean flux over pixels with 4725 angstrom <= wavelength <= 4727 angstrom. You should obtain 0.197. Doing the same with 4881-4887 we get 0.206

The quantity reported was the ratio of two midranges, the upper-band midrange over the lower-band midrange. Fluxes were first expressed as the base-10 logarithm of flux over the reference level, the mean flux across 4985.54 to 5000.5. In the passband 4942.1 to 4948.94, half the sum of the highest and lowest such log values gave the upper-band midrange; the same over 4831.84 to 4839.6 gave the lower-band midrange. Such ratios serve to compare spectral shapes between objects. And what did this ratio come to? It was 1.5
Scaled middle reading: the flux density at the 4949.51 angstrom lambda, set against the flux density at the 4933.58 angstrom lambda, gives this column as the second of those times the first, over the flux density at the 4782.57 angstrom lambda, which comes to 23.7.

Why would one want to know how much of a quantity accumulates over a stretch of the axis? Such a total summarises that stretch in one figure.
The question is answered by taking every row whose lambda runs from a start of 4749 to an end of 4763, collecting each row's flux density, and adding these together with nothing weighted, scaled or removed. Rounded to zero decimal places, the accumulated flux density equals 328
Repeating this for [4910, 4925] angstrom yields 309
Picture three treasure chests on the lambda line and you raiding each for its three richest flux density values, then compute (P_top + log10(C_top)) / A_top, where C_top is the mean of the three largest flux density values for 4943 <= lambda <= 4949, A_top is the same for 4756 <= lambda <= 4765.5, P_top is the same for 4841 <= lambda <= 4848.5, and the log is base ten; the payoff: 1.035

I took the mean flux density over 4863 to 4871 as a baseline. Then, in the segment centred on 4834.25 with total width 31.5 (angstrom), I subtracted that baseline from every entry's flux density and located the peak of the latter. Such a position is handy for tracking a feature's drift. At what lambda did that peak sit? 4819.05 angstrom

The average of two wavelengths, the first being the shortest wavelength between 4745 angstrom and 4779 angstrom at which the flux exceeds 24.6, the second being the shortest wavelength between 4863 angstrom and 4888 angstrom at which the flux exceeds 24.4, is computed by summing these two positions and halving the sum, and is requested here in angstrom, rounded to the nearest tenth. 4813.4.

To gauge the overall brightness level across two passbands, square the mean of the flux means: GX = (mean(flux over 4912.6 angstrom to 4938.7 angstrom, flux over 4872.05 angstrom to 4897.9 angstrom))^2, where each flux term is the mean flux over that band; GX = 579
